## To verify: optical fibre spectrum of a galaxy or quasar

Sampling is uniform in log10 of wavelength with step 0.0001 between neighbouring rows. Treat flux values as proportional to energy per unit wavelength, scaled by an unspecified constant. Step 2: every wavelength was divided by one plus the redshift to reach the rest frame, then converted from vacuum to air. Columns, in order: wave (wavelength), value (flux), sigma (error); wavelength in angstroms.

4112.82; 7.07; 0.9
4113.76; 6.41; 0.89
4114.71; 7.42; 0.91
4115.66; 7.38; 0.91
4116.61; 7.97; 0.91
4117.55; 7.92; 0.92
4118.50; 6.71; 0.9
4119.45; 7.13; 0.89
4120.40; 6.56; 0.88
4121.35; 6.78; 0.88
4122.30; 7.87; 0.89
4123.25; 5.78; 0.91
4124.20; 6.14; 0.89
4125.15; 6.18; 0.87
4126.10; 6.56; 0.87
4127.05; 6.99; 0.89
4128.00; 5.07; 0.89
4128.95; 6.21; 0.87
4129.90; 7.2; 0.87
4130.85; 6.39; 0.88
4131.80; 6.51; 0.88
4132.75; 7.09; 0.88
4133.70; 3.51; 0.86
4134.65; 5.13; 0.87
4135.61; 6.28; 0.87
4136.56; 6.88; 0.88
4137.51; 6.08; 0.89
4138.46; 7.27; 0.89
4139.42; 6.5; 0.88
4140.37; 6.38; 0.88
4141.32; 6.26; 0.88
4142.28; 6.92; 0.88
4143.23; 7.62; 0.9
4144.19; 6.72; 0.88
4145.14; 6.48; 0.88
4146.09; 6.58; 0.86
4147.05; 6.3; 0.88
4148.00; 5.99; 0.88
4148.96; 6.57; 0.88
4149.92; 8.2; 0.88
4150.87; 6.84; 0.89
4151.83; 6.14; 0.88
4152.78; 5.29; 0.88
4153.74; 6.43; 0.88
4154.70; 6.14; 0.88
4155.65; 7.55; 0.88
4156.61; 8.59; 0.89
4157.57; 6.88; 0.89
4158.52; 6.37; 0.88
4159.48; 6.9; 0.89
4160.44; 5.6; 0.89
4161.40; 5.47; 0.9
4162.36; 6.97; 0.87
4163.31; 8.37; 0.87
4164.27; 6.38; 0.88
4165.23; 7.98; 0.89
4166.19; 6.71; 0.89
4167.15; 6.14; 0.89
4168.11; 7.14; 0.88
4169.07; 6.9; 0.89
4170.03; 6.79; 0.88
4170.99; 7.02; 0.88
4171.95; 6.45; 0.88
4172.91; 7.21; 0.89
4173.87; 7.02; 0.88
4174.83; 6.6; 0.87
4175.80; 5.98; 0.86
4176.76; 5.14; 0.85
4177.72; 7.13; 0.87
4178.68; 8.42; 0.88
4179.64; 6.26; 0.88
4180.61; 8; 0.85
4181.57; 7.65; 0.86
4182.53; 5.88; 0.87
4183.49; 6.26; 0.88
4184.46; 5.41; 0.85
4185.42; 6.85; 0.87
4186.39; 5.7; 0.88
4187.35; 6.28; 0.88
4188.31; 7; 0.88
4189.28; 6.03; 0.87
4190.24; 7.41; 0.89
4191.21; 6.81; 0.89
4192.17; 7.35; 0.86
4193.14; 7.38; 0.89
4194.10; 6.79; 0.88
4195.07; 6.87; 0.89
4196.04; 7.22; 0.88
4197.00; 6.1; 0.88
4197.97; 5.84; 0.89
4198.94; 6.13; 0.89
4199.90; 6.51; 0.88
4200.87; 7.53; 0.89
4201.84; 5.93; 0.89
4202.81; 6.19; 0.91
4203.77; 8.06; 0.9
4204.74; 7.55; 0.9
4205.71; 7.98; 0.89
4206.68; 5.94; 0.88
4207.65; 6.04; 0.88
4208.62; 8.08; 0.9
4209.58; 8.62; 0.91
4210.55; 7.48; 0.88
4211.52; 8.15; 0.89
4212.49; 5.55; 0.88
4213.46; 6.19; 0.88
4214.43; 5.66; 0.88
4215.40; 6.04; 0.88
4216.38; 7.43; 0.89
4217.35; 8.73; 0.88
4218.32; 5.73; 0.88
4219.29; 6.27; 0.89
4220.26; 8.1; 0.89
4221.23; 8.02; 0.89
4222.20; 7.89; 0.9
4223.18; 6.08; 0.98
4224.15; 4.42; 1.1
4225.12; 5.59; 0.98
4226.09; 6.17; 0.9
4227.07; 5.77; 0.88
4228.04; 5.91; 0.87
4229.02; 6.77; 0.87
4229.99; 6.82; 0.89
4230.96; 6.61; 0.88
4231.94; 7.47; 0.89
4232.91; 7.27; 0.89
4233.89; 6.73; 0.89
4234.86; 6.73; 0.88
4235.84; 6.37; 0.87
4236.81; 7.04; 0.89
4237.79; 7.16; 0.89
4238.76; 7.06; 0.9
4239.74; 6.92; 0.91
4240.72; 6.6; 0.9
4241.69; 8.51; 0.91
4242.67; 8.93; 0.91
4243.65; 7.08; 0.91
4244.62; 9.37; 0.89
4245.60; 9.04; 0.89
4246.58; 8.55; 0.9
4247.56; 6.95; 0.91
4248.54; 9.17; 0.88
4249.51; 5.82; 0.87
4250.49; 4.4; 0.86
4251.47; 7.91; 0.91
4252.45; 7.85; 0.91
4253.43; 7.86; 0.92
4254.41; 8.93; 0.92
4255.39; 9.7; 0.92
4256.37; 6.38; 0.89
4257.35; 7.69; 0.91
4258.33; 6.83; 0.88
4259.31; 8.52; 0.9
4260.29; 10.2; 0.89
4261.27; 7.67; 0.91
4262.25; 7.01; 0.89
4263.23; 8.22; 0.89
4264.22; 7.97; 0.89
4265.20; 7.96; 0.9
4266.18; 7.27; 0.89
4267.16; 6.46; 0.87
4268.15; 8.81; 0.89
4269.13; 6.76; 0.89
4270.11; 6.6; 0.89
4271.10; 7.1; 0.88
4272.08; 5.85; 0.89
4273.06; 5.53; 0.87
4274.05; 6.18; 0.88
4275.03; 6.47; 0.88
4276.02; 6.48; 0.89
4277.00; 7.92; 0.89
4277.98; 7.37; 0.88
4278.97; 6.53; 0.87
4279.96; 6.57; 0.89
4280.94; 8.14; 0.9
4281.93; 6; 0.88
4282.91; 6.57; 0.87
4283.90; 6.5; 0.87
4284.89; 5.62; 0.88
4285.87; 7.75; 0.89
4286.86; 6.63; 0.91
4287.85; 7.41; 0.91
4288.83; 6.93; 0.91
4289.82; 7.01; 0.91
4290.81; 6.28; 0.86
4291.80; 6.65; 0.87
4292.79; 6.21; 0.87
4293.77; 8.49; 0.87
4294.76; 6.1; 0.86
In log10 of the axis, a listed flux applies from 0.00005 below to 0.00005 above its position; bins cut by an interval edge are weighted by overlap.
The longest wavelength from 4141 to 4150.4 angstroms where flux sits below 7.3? 4148.96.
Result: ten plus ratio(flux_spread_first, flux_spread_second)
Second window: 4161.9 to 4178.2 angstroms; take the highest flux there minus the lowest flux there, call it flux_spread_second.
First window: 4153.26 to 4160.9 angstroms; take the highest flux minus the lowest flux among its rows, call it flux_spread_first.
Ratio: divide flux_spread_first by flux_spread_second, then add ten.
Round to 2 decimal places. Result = 10.93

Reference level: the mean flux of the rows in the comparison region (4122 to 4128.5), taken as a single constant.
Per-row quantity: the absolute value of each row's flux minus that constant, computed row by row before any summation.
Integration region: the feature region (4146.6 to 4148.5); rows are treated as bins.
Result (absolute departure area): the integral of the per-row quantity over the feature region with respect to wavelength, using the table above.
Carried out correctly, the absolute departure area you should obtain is 0.4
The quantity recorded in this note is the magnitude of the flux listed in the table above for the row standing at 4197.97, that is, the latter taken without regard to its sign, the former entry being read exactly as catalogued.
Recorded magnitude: 5.8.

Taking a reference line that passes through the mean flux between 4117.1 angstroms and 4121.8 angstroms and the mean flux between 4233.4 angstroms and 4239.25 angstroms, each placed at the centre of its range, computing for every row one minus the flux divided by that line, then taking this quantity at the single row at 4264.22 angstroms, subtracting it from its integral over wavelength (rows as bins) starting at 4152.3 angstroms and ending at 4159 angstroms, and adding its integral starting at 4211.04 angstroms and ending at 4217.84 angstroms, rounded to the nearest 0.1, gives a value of 0.4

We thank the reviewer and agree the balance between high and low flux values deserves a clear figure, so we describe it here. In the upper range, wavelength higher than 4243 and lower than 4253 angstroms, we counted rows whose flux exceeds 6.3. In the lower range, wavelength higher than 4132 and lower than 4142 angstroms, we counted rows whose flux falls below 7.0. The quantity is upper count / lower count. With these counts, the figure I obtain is 1.0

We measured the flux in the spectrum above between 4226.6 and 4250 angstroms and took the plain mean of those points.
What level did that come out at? 7.3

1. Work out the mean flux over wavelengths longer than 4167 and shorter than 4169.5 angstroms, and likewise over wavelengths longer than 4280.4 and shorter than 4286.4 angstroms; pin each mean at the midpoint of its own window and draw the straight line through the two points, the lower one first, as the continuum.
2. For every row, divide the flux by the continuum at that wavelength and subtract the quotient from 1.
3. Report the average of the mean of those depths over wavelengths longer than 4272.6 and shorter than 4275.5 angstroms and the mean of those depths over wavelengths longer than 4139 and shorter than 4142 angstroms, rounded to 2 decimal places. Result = 0.08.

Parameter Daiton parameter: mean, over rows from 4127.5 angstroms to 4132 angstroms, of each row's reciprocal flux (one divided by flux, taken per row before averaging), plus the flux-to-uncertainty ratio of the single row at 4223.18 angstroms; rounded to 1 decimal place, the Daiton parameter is 6.4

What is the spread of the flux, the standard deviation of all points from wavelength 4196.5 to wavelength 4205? 0.8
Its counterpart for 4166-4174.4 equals 0.3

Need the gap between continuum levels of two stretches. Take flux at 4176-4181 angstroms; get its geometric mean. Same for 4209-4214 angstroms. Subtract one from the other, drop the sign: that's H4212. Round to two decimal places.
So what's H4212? 0.22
